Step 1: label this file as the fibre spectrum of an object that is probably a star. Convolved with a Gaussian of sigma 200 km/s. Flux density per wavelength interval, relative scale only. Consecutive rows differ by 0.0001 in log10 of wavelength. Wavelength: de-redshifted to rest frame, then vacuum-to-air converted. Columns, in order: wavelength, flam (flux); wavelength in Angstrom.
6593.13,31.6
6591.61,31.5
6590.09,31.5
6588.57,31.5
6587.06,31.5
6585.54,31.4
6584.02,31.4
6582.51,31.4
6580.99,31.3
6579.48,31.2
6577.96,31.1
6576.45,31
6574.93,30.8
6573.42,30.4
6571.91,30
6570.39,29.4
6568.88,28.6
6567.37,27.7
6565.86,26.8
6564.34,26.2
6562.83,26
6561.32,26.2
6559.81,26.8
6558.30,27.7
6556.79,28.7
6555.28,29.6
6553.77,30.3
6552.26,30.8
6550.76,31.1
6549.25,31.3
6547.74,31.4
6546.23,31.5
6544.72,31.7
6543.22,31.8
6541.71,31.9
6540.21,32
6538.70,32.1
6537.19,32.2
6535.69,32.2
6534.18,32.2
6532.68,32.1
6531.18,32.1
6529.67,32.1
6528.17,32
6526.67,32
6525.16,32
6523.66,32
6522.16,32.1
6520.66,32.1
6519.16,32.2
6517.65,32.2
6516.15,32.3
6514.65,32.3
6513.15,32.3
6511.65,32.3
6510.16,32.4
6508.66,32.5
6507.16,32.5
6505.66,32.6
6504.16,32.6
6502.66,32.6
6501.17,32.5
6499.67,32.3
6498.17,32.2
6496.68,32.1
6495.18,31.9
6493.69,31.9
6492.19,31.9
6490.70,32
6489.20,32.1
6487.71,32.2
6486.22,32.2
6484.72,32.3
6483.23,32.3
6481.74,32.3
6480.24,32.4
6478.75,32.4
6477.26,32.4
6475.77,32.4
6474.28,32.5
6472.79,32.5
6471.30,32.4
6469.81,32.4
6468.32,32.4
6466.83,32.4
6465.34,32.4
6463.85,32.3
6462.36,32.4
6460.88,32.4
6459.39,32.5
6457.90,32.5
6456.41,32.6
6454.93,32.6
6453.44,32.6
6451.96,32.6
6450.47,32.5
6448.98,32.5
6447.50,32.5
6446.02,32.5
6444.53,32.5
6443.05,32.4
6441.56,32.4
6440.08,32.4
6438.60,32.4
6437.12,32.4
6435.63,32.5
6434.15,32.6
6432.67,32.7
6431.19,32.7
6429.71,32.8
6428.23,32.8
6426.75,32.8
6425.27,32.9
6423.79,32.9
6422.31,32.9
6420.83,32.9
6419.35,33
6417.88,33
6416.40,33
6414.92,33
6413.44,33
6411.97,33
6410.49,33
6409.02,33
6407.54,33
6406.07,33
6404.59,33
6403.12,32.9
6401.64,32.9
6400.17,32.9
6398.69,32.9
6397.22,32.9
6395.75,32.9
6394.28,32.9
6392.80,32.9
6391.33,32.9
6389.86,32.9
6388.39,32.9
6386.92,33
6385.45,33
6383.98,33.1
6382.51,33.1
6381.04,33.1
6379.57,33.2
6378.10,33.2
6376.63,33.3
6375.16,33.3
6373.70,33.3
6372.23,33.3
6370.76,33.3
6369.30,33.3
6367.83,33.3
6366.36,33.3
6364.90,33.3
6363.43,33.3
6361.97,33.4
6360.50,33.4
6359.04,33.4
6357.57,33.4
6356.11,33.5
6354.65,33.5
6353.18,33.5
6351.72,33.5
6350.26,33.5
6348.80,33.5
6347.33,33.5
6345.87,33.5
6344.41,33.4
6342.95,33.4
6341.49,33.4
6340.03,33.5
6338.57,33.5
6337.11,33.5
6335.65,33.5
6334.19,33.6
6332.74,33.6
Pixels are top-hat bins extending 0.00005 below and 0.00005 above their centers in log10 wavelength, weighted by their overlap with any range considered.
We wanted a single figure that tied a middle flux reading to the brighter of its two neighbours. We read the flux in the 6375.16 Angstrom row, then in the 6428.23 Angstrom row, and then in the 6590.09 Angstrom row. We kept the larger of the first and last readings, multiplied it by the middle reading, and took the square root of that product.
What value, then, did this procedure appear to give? 33.0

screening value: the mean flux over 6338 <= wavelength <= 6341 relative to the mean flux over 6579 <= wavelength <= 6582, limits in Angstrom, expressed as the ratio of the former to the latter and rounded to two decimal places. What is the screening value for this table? 1.07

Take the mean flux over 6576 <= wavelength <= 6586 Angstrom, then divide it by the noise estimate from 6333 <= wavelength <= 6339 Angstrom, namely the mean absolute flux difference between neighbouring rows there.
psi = 938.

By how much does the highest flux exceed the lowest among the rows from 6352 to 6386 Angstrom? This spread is 0.5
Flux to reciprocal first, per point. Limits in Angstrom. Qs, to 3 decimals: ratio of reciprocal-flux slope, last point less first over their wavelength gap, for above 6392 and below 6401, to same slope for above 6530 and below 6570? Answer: 0.000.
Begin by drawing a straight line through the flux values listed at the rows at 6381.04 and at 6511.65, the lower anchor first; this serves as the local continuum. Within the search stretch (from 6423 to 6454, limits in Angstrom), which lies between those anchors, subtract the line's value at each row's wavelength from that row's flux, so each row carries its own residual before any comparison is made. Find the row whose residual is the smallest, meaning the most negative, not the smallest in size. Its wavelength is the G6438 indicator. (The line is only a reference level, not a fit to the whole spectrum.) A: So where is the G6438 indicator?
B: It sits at 6437.12 Angstrom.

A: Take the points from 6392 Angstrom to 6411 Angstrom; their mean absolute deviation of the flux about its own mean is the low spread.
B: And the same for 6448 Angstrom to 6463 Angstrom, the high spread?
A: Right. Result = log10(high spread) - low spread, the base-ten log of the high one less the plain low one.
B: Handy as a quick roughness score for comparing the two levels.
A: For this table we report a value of -1.2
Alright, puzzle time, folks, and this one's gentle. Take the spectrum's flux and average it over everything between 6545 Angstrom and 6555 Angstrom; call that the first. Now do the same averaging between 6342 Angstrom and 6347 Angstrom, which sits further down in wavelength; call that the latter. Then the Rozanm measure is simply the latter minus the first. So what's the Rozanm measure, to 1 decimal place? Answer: 2.4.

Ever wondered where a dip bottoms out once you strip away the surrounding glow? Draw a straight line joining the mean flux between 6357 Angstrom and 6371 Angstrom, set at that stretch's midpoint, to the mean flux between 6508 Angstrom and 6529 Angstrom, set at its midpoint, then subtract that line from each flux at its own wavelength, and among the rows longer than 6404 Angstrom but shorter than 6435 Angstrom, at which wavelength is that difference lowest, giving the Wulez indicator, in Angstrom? 6434.15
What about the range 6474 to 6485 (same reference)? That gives 6481.74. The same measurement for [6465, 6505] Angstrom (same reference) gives 6492.19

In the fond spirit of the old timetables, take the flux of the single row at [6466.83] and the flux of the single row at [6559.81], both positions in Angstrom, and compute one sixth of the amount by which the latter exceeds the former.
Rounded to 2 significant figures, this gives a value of -0.93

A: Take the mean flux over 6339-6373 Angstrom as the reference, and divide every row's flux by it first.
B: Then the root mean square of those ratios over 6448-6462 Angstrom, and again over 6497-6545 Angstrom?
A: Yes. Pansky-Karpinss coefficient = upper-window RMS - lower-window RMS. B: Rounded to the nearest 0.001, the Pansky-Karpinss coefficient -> -0.010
